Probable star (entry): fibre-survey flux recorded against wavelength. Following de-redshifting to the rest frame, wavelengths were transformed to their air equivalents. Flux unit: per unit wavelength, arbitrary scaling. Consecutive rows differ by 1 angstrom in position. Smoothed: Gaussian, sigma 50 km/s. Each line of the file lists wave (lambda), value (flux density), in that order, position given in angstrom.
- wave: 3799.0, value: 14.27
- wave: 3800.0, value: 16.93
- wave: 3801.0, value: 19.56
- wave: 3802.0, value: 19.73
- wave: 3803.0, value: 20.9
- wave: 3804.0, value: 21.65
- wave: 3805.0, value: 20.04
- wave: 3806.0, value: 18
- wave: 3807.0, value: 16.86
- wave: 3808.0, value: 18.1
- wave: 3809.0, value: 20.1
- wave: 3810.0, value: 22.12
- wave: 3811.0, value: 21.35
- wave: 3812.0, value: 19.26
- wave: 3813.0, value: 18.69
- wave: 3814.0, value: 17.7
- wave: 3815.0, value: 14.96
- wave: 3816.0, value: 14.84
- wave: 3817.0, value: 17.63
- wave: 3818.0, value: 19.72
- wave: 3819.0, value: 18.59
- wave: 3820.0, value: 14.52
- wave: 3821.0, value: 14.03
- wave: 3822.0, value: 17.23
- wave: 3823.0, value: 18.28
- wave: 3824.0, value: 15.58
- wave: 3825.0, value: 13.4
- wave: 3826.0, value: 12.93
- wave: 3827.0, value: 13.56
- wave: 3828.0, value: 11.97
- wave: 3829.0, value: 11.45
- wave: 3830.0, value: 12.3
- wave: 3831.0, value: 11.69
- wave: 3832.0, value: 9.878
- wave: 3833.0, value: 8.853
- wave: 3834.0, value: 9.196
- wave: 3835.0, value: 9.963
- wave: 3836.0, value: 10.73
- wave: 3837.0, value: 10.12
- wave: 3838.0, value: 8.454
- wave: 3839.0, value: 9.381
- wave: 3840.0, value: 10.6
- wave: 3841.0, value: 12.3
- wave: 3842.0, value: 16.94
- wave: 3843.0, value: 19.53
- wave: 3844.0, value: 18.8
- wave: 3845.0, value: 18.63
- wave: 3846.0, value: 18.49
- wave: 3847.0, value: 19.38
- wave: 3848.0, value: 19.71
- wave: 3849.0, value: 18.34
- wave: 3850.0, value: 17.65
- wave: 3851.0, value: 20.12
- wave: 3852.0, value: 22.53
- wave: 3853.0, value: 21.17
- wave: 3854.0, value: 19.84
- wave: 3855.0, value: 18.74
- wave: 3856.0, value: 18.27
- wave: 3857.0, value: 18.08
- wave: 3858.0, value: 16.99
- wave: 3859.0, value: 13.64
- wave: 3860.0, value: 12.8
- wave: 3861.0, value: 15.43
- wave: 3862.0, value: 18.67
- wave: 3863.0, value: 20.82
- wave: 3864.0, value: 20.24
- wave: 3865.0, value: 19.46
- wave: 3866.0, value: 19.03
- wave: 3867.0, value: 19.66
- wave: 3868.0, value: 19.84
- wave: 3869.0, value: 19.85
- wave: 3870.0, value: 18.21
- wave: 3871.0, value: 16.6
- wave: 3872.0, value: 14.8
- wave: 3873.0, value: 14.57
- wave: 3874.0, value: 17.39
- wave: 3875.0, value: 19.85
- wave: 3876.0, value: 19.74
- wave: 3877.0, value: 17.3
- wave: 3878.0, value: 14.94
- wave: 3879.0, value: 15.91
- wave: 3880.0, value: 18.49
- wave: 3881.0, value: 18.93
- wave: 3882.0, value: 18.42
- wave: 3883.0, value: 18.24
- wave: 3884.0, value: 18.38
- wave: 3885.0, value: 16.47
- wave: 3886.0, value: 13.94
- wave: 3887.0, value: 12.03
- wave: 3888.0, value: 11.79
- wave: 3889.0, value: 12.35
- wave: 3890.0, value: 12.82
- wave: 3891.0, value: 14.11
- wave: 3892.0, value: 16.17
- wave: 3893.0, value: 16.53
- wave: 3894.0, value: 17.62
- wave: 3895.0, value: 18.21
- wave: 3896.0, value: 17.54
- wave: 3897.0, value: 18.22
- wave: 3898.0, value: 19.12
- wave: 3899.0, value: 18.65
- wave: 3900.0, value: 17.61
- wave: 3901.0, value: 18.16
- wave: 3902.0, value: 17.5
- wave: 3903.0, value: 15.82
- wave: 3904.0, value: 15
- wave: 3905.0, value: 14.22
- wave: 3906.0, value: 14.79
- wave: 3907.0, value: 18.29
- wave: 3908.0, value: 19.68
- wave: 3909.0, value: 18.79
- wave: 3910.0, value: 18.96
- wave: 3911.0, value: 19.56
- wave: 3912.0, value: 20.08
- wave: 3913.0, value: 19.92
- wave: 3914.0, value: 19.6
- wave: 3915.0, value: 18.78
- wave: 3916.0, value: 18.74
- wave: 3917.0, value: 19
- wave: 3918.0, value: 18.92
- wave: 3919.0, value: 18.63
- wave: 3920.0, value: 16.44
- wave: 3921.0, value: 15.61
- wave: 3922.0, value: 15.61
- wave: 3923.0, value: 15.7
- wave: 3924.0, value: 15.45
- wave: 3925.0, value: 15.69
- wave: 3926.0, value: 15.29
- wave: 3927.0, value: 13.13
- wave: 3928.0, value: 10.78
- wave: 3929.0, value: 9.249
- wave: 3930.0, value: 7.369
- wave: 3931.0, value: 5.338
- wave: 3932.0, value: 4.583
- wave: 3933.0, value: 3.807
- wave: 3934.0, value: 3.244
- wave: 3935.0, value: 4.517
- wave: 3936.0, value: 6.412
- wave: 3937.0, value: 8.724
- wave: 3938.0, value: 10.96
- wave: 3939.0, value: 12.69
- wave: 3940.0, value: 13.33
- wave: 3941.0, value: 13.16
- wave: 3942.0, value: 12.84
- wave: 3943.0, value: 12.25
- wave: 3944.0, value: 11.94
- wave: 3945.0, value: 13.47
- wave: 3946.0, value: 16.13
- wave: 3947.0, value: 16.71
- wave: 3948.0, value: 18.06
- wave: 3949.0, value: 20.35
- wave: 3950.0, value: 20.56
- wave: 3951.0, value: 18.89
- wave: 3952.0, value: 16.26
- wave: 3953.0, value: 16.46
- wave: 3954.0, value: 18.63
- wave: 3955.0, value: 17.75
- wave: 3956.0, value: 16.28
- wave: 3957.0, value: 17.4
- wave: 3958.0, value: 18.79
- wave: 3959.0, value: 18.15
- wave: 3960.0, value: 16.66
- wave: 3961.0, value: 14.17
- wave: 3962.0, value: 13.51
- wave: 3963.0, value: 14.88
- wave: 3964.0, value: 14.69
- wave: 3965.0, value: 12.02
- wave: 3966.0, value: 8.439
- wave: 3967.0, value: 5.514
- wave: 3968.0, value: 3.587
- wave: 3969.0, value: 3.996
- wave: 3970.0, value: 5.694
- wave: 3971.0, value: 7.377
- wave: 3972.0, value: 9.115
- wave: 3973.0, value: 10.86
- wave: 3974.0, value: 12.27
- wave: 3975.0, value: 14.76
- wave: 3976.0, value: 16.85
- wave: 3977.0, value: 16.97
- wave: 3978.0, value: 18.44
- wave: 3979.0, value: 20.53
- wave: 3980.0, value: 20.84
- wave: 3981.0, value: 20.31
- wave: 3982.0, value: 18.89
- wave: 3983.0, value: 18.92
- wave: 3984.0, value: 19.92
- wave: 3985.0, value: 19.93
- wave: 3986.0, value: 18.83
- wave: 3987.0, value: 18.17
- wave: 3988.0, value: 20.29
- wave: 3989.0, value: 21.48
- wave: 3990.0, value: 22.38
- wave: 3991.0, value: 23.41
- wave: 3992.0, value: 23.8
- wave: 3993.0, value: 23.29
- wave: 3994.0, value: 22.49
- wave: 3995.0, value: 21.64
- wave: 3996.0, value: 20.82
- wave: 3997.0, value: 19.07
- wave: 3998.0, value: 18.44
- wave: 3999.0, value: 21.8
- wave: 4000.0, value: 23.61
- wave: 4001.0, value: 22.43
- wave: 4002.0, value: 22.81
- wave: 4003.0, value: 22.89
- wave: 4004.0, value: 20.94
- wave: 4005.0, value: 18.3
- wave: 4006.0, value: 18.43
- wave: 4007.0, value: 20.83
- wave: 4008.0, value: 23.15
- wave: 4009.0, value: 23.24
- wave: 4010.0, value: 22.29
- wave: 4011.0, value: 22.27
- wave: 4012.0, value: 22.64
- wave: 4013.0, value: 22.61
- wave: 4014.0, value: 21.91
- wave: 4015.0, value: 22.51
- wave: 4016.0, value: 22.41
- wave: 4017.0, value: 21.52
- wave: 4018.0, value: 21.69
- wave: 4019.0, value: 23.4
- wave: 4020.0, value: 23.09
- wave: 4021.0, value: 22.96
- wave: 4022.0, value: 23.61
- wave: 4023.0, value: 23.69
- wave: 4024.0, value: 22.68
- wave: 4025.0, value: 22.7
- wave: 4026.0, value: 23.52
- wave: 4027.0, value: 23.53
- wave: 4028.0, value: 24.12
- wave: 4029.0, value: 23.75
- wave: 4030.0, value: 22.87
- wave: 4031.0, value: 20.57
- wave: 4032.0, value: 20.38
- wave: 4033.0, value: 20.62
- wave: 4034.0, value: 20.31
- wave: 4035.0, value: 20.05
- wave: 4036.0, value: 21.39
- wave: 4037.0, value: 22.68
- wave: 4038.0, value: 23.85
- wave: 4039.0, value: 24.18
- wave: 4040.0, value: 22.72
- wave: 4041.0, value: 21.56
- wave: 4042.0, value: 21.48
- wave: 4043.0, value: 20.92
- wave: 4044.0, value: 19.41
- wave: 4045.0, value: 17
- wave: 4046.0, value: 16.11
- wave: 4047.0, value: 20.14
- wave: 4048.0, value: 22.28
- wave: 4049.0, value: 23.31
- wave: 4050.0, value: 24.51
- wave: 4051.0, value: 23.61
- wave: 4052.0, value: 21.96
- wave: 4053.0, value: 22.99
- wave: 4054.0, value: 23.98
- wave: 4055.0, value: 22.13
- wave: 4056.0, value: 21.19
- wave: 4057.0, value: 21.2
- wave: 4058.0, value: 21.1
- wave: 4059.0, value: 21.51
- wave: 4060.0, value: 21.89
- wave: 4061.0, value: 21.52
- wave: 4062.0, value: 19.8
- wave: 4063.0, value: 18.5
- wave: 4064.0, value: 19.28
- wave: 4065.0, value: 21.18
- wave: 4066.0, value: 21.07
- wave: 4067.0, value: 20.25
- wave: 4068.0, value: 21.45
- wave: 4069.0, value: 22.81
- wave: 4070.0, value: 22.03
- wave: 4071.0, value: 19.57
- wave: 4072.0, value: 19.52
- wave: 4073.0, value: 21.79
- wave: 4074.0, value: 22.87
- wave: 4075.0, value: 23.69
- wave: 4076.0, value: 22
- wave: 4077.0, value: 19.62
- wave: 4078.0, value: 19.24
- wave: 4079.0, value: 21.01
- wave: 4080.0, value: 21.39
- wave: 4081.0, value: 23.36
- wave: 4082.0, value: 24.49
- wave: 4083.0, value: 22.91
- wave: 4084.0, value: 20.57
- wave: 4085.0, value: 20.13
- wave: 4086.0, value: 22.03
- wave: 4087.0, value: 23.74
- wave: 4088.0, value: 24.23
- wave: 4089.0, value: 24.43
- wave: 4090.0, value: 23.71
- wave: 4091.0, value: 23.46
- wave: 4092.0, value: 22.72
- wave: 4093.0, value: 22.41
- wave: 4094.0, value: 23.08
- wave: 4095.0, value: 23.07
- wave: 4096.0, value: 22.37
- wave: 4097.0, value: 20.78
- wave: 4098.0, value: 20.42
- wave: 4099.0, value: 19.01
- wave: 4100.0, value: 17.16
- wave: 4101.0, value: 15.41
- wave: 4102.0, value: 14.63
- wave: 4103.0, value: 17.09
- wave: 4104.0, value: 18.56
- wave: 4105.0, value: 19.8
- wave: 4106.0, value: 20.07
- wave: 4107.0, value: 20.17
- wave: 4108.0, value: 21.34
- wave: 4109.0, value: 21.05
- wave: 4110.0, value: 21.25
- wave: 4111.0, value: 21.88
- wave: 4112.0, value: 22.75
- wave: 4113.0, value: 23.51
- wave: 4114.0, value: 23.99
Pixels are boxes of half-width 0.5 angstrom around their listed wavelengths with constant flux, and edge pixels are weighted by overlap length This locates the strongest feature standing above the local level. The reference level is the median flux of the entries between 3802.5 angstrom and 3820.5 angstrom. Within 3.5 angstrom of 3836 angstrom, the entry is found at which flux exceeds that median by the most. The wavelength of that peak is 3836.0 angstrom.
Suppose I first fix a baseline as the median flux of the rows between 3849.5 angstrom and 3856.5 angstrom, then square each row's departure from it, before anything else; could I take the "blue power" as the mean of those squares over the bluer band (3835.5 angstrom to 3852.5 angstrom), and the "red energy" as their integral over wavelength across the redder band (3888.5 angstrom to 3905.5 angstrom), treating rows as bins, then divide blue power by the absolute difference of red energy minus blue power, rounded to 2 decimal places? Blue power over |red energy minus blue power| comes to 0.15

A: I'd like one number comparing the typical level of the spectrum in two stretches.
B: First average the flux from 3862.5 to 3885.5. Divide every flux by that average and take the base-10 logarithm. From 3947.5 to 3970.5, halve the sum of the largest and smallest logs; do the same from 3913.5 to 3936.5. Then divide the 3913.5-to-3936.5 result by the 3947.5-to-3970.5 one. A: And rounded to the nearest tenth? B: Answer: 1.1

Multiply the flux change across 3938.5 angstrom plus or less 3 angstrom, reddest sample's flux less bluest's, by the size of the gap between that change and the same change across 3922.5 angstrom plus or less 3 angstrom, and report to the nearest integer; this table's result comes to 51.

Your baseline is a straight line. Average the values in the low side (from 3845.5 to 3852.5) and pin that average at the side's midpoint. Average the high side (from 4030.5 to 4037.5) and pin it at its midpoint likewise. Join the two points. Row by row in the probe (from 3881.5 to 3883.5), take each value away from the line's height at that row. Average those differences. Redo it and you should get 1.4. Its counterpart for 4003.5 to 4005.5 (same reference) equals 1.0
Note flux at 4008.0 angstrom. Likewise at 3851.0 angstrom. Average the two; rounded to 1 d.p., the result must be 21.6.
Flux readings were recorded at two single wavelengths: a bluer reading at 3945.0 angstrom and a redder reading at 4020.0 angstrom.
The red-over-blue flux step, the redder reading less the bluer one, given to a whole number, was 10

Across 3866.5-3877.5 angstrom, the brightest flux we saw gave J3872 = 19.85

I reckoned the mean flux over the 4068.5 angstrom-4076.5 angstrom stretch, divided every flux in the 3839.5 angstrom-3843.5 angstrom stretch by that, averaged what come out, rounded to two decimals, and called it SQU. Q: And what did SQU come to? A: 0.68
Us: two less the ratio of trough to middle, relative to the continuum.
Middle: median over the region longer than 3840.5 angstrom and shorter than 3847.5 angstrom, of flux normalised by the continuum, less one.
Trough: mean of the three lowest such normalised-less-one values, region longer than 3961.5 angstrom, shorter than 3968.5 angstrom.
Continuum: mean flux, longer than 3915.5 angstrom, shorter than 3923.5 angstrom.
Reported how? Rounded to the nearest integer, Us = 11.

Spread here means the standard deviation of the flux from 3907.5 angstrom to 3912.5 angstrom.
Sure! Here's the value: 0.5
